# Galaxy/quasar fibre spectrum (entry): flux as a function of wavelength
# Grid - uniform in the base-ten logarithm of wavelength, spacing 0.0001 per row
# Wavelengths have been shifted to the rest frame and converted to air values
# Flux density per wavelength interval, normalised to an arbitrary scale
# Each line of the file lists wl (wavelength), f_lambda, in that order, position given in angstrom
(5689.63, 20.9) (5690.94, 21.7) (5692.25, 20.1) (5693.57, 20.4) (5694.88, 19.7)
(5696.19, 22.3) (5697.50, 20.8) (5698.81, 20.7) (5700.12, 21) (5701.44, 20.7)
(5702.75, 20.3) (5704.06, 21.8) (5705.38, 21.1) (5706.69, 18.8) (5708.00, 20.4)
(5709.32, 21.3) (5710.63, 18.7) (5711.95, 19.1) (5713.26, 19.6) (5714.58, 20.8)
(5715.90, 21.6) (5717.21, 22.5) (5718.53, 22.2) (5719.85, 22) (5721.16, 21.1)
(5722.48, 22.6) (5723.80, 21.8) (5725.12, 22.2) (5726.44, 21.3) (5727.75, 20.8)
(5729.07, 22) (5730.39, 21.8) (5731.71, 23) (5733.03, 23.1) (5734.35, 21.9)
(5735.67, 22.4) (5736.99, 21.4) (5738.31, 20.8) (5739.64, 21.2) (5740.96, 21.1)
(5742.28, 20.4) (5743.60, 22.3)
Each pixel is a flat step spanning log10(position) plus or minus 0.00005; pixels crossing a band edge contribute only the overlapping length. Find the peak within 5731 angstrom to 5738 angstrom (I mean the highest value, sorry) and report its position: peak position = 5733.03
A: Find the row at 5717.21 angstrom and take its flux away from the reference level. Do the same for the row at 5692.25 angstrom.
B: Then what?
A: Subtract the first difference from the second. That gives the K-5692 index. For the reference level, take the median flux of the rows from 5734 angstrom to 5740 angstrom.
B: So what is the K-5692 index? 2.4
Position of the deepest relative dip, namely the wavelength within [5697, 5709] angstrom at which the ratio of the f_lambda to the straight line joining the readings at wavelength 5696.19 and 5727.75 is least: 5706.69 angstrom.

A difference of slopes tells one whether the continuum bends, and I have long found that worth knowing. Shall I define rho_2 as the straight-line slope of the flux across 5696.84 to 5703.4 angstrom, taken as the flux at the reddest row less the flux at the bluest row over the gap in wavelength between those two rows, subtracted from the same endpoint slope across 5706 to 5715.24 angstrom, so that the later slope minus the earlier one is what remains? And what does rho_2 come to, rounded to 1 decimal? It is 0.3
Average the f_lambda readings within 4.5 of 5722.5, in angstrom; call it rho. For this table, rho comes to 21.9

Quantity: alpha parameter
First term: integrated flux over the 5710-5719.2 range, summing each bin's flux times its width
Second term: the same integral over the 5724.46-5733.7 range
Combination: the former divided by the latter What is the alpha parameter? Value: 0.93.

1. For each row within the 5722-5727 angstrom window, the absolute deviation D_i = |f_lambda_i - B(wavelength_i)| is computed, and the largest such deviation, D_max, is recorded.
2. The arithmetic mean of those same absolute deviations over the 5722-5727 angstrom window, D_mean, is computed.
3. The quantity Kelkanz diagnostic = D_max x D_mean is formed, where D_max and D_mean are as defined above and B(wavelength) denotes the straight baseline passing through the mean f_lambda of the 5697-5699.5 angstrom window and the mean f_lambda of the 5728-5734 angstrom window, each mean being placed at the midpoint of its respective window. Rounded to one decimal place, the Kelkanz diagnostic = 0.4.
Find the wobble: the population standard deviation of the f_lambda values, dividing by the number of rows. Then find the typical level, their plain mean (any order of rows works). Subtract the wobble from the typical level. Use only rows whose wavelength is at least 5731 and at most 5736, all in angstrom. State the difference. 22.1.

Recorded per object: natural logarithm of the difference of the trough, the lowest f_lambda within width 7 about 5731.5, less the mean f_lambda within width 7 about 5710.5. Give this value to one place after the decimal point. 0.7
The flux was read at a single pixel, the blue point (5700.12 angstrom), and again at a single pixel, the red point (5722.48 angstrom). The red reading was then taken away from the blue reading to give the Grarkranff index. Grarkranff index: -1.6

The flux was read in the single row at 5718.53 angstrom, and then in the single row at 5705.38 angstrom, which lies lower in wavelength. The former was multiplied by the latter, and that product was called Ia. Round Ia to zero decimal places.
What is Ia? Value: 468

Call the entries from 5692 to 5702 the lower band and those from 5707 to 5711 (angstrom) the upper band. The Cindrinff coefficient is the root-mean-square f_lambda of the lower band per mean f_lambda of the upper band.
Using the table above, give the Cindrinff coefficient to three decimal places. 1.029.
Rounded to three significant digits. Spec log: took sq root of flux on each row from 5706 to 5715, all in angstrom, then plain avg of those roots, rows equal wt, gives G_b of 4.45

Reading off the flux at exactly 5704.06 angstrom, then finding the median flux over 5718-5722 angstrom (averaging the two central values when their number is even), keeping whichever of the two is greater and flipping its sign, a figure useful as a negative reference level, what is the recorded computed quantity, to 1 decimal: -22.0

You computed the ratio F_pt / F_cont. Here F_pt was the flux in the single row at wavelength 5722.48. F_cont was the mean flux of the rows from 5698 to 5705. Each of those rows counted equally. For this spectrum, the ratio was 1.08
